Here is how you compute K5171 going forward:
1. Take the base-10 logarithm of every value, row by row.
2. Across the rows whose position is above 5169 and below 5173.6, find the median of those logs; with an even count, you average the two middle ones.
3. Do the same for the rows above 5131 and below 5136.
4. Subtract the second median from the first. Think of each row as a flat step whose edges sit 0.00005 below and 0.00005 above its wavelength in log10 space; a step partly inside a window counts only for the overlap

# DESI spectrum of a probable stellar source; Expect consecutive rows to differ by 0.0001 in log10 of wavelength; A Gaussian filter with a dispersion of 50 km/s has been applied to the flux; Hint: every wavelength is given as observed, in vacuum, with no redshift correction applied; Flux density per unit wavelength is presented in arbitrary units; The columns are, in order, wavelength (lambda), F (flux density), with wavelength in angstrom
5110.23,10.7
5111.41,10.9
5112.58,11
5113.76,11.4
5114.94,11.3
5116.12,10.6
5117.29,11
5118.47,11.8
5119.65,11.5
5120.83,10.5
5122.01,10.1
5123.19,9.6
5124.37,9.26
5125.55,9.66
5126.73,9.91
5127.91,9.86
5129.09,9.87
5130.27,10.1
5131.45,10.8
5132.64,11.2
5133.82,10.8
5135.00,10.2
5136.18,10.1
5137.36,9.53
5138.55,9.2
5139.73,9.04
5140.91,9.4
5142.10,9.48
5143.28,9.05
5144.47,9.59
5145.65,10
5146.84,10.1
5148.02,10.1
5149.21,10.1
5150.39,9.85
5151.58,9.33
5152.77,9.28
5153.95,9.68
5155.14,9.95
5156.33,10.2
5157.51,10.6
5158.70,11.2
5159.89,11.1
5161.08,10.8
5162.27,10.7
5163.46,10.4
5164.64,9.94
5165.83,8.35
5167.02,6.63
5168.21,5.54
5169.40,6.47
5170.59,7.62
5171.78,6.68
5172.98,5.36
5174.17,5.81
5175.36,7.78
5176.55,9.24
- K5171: -0.22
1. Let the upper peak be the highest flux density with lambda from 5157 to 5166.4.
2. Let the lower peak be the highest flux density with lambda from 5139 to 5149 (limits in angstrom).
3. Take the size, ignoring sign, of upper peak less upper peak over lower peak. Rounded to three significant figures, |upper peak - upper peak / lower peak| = 10.1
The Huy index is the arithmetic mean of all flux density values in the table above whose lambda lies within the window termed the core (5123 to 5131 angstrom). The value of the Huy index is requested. 9.8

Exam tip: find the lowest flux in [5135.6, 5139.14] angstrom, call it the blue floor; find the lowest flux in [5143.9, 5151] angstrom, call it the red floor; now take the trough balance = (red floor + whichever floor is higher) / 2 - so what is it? 9.6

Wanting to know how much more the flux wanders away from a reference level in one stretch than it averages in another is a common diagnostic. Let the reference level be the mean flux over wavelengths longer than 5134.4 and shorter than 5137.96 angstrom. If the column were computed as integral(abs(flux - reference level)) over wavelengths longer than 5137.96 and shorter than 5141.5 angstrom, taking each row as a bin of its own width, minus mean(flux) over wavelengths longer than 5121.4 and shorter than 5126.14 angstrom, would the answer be -7.1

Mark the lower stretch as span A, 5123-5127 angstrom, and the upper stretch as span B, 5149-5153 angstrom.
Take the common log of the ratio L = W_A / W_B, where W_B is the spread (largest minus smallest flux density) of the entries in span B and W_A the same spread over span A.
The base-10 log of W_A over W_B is -0.10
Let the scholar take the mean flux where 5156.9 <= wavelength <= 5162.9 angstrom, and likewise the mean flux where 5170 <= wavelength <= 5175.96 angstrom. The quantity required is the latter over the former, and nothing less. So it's 0.611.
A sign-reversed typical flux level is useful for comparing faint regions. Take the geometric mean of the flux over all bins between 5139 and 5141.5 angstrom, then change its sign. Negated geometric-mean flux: -9.2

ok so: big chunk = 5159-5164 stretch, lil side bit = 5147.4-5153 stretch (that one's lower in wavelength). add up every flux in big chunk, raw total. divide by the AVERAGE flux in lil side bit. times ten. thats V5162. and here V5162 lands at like 44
